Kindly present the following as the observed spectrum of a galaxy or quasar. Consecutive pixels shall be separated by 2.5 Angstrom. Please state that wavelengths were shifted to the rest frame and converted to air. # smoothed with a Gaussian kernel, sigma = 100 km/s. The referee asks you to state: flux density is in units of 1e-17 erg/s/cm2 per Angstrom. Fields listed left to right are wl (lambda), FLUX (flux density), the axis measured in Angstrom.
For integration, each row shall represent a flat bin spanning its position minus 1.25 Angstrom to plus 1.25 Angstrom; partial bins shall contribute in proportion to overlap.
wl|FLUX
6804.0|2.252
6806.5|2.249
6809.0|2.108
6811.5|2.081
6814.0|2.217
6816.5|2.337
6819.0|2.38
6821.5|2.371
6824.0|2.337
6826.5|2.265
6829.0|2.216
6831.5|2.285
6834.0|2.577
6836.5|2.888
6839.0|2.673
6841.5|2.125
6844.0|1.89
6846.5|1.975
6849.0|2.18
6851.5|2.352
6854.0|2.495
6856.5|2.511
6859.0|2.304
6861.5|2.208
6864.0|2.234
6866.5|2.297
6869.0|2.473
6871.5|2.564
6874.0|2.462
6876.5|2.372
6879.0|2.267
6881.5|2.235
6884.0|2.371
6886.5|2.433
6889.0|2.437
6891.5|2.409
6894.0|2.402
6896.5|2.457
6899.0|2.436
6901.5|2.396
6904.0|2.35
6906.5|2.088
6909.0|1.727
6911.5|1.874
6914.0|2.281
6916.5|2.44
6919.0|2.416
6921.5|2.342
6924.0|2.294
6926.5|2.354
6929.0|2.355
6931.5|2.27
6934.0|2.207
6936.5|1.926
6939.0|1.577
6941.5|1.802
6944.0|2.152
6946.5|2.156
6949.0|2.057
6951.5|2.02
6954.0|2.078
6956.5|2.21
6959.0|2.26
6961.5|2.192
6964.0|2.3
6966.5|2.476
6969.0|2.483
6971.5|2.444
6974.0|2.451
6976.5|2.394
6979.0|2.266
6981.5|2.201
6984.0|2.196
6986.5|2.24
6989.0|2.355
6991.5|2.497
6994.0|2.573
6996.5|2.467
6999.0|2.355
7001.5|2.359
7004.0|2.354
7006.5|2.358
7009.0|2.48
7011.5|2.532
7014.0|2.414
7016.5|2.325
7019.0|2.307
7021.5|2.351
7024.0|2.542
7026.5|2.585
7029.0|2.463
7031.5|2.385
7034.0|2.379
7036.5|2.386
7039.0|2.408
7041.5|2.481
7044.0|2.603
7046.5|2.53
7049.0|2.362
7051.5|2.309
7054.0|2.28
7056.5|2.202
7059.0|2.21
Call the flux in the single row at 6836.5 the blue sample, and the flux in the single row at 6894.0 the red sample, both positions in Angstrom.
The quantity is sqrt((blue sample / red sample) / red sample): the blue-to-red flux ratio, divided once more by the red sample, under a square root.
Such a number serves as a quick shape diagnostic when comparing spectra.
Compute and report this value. 0.71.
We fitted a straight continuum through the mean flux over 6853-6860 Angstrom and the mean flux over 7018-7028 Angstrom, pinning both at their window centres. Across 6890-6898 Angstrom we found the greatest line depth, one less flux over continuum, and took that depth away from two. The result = 1.98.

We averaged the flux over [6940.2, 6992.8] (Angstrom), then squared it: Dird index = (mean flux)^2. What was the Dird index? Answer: 5.06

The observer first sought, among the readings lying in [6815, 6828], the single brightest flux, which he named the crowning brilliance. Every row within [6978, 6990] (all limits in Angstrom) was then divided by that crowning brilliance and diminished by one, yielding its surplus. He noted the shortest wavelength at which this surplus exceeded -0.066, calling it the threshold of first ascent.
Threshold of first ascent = 6979.0 Angstrom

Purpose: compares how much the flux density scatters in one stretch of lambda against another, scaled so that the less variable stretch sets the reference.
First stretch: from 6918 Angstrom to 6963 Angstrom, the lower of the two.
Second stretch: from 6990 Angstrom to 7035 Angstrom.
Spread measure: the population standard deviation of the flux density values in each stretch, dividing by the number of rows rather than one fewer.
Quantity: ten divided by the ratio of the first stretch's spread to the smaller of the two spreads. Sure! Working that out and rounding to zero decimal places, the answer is 4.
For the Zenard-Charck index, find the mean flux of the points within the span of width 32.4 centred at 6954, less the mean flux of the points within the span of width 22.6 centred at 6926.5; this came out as -0.15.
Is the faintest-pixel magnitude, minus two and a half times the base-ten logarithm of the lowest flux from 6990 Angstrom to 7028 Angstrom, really -0.9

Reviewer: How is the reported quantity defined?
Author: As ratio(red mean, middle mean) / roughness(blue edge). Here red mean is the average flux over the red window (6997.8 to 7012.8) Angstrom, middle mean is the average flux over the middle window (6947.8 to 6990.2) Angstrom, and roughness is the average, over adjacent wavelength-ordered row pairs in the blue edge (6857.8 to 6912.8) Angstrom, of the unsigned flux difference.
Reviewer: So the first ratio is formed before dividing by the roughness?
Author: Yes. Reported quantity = 11.4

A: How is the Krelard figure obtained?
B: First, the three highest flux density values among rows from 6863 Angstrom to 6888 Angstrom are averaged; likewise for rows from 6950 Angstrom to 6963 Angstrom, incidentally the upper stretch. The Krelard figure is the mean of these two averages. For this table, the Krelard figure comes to 2.36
